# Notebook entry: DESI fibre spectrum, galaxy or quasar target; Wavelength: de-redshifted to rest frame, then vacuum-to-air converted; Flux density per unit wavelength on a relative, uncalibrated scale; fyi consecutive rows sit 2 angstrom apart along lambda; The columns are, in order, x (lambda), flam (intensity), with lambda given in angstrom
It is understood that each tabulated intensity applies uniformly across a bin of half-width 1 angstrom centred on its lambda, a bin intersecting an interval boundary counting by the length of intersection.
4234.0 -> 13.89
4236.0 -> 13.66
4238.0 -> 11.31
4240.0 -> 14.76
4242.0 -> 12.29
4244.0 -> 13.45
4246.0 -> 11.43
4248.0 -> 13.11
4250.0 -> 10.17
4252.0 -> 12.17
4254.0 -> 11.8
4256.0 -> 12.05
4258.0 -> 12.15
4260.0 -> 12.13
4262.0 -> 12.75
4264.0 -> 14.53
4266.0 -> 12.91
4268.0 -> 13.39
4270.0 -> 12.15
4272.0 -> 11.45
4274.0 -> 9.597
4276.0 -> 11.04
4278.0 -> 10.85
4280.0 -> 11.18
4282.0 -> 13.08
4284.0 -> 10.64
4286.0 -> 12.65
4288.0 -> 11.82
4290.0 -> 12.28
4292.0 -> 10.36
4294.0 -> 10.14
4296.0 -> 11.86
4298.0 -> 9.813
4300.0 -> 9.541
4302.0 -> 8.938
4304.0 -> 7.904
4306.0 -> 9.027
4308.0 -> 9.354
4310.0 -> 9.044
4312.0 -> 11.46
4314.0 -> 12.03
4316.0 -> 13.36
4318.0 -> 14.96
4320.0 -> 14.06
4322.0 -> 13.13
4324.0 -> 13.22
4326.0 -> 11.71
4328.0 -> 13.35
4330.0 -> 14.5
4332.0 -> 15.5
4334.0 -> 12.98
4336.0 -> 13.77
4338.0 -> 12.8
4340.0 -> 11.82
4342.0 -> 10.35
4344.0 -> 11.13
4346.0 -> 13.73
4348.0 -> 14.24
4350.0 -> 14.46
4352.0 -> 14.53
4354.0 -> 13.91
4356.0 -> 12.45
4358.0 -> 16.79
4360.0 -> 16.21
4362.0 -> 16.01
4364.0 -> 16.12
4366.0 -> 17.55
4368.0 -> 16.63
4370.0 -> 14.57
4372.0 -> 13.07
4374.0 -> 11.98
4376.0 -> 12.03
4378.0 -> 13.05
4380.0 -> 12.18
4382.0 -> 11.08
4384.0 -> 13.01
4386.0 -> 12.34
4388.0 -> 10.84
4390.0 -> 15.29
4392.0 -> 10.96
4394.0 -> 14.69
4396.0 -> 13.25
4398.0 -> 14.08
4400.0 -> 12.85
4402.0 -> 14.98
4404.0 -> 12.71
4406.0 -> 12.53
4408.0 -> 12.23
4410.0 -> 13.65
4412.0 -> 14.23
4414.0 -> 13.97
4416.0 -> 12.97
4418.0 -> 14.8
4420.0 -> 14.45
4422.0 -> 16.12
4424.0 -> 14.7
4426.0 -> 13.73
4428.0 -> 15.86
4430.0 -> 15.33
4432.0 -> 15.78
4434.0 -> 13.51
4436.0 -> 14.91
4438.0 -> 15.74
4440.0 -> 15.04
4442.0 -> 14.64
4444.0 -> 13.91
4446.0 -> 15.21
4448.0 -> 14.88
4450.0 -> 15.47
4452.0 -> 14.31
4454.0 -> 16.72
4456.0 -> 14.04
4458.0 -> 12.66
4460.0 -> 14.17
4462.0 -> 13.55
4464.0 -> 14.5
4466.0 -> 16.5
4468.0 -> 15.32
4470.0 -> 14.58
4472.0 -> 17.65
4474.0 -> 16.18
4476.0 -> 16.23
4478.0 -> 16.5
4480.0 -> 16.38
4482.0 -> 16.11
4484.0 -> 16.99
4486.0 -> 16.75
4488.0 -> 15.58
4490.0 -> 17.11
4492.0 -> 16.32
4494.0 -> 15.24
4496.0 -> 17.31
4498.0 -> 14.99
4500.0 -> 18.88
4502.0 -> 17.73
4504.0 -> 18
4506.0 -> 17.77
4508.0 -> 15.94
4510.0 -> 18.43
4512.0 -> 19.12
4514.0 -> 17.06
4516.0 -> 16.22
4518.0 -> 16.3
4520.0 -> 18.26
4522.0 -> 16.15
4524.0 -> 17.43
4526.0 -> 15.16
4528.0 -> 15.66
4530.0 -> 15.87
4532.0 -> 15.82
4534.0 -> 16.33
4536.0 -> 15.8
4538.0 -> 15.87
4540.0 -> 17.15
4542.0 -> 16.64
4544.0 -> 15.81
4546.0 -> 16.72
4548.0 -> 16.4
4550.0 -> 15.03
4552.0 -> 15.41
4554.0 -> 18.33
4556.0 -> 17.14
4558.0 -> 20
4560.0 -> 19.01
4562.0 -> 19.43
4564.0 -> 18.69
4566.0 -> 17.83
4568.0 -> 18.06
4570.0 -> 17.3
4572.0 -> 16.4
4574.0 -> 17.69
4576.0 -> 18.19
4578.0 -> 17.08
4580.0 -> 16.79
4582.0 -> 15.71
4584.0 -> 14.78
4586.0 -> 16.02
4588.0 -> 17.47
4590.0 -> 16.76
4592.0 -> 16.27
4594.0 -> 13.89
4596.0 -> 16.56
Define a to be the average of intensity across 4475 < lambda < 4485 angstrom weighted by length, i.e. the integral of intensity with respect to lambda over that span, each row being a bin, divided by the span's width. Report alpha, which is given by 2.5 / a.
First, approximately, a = 16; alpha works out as 0.152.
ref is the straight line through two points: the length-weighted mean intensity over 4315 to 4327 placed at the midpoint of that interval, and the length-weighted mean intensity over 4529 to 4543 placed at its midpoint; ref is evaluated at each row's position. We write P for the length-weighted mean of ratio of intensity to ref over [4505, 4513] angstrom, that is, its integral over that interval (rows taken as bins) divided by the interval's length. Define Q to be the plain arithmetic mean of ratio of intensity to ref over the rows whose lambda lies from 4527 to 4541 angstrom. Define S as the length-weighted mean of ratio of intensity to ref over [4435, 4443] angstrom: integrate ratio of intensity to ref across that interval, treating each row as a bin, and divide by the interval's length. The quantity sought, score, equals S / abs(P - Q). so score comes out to 8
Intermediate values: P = 1.12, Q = 0.99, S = 1.01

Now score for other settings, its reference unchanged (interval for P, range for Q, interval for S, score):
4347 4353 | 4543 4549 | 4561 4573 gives 23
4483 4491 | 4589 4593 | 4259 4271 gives 11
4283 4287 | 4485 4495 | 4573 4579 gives 8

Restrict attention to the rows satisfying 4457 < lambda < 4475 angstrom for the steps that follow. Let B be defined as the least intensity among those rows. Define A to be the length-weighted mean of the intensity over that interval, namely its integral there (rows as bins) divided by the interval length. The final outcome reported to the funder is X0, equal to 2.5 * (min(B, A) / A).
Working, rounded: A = 15.0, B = 12.66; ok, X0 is 2.11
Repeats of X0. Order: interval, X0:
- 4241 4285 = 2.00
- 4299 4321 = 1.82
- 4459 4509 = 2.08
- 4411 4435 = 2.22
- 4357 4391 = 1.93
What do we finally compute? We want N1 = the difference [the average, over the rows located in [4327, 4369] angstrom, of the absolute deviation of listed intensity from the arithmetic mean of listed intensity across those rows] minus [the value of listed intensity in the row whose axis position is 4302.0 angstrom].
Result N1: -7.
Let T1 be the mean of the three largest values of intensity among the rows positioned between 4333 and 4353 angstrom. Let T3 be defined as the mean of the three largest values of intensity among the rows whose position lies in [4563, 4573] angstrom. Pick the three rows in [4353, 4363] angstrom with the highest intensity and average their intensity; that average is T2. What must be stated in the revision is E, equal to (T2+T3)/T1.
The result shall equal 2.4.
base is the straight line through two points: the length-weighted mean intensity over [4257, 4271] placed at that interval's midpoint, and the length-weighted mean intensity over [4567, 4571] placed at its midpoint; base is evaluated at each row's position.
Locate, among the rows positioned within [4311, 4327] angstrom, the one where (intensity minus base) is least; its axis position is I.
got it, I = 4312.0 angstrom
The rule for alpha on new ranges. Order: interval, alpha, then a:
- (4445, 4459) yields 0.169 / 15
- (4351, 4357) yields 0.183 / 14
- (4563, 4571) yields 0.139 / 18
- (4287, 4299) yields 0.226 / 11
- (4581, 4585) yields 0.164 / 15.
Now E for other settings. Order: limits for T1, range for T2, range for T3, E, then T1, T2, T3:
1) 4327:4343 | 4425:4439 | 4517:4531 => 2.3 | 14.6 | 15.8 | 17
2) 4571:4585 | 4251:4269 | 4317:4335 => 1.6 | 17.7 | 13.6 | 15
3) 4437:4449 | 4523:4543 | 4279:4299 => 1.9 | 15.3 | 17.1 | 13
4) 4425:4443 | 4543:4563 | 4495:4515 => 2.4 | 15.8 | 19.5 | 19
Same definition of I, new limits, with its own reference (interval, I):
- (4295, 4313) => 4304.0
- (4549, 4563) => 4550.0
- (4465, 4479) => 4470.0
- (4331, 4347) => 4342.0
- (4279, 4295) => 4294.0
